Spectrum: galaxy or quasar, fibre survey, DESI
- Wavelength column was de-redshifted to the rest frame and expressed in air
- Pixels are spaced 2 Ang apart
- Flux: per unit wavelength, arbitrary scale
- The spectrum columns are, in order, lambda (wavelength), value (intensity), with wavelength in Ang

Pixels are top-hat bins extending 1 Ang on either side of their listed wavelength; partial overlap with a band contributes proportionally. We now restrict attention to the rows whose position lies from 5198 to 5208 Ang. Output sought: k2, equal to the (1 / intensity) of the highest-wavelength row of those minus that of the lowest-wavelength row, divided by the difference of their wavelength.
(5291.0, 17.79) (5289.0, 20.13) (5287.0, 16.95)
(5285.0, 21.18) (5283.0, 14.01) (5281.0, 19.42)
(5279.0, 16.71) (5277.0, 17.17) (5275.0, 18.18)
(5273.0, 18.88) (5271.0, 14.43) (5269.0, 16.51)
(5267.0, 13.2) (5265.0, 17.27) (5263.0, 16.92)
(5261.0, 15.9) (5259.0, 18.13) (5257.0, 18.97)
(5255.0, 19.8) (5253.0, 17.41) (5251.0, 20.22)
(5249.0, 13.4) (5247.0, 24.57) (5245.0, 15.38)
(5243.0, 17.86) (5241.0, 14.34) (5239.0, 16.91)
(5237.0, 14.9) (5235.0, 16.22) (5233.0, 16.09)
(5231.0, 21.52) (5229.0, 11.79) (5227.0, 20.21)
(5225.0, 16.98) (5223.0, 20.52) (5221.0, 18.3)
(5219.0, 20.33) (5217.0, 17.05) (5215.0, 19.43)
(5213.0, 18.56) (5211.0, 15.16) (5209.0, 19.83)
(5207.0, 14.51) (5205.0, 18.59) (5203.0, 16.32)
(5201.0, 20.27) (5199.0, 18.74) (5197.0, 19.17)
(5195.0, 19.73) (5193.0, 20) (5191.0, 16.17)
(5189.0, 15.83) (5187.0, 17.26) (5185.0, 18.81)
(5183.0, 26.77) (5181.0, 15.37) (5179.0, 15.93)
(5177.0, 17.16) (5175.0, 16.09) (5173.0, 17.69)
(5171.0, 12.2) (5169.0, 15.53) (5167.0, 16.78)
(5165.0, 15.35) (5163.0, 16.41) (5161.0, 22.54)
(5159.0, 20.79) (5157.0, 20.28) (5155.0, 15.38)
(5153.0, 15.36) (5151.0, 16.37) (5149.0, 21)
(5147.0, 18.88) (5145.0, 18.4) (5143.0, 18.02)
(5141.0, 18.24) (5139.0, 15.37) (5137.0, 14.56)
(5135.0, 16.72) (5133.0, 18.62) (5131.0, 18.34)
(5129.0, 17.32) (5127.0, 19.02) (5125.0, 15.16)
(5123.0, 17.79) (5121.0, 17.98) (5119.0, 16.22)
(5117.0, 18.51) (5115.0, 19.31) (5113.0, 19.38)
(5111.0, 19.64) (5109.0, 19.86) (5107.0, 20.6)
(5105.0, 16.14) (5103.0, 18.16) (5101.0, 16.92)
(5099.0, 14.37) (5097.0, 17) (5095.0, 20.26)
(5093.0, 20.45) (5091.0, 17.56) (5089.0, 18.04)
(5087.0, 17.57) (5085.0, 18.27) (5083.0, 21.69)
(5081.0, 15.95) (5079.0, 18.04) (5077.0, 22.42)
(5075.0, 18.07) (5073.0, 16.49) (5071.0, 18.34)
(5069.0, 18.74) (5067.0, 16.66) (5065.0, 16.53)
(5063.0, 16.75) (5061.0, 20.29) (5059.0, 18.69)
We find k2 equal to 0.0019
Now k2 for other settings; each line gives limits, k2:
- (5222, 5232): -0.0003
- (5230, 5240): 0.0016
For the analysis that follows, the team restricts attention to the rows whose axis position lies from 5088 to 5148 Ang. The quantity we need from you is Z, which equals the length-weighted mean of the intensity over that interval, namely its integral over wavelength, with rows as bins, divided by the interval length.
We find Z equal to 17.9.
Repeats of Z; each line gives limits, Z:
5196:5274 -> 17.6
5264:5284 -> 16.6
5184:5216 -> 18.0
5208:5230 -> 18.0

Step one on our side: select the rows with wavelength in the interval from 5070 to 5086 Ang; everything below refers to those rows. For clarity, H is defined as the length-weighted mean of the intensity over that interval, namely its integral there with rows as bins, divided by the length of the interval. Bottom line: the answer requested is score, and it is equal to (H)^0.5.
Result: 4.32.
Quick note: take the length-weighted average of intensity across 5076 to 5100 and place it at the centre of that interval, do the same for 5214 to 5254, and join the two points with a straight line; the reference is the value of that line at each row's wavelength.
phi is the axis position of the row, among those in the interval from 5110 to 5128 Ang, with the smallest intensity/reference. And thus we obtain 5125.0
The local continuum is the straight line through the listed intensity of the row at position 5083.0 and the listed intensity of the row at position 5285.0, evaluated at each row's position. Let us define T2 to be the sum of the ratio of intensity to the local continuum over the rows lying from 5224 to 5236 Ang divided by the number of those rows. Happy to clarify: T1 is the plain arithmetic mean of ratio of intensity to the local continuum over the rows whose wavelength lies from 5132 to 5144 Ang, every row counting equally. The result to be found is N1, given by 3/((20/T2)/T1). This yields 0.095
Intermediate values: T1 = 0.785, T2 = 0.804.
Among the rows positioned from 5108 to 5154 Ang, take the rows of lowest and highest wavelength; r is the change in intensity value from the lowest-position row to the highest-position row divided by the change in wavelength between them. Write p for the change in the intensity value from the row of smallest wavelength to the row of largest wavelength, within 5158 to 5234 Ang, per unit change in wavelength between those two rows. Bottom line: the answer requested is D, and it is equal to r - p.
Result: -0.04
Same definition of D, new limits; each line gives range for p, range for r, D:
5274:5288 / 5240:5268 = 0.06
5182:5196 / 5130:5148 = 0.62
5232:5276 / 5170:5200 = 0.18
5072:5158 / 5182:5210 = -0.31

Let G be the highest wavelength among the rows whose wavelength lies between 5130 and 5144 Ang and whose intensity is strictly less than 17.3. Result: 5139.0 Ang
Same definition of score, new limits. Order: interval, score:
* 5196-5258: 4.22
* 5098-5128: 4.24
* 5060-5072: 4.23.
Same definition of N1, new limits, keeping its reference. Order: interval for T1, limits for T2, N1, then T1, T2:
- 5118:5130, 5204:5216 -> 0.099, 0.799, 0.827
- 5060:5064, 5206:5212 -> 0.099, 0.852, 0.772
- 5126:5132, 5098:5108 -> 0.101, 0.845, 0.797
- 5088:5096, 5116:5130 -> 0.107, 0.880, 0.807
